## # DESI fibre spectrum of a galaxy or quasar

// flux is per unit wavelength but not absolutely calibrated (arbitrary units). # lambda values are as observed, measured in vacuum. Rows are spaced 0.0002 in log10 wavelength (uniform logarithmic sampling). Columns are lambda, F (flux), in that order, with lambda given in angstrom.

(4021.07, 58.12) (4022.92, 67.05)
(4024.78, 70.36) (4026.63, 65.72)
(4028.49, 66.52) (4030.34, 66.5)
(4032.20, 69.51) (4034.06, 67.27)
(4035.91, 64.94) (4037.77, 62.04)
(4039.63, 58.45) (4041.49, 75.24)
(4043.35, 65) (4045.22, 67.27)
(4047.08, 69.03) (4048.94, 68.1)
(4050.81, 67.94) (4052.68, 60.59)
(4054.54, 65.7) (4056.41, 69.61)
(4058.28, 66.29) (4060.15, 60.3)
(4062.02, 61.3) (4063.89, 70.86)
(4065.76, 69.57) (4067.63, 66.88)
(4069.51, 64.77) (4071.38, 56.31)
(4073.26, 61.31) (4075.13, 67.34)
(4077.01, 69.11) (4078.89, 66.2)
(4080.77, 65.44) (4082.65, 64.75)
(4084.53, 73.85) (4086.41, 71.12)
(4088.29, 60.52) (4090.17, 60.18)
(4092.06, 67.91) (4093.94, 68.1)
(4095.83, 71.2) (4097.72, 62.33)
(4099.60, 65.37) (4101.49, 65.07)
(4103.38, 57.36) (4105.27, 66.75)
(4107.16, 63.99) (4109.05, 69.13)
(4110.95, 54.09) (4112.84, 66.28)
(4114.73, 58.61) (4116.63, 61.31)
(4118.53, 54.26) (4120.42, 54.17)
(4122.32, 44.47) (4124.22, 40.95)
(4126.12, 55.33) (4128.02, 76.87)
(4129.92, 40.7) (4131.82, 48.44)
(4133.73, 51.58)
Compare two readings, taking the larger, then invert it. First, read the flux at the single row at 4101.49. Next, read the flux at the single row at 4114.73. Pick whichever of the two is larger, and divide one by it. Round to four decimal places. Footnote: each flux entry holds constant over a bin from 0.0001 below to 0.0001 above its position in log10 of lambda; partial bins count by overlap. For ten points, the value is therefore 0.0154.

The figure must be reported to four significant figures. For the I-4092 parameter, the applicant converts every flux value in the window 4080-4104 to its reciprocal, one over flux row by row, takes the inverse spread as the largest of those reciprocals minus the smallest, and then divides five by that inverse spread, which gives 1284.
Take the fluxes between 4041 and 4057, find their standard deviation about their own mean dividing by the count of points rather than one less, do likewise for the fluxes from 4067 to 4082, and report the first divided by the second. 0.98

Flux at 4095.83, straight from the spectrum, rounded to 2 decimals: 71.20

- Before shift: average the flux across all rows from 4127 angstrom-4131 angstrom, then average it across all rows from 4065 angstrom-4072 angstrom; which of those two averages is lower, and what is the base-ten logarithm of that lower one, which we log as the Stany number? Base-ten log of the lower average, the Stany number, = 1.77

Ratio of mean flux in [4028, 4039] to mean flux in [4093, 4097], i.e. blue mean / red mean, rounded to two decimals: 0.95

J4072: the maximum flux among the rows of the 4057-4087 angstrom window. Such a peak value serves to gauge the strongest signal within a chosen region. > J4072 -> 73.85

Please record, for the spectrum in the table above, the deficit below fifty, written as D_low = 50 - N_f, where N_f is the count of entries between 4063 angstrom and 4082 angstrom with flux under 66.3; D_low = 45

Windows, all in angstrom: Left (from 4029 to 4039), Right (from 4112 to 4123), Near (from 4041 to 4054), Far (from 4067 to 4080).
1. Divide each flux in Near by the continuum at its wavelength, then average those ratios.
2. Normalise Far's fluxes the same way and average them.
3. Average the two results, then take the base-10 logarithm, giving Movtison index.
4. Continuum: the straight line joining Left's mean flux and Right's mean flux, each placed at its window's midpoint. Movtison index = 0.020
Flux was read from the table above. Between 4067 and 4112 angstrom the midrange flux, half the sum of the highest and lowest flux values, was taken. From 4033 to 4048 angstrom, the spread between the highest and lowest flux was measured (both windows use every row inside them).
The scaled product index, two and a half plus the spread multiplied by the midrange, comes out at 1077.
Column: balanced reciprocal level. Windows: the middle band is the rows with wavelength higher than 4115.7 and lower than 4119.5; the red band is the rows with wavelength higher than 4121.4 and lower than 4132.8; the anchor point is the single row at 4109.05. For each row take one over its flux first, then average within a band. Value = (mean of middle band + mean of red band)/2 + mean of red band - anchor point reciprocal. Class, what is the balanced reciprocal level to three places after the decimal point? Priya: 0.025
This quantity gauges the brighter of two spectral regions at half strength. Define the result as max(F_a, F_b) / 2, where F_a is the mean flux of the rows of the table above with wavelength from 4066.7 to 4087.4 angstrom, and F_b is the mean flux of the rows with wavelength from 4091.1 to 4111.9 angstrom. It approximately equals 33.0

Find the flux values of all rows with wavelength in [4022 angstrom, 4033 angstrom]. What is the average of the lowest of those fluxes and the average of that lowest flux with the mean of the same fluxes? 66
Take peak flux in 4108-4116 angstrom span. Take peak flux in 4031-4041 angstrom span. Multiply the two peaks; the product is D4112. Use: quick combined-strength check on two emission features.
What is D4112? 4805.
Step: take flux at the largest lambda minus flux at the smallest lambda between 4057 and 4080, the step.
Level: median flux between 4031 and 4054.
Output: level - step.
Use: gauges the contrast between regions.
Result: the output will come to 67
